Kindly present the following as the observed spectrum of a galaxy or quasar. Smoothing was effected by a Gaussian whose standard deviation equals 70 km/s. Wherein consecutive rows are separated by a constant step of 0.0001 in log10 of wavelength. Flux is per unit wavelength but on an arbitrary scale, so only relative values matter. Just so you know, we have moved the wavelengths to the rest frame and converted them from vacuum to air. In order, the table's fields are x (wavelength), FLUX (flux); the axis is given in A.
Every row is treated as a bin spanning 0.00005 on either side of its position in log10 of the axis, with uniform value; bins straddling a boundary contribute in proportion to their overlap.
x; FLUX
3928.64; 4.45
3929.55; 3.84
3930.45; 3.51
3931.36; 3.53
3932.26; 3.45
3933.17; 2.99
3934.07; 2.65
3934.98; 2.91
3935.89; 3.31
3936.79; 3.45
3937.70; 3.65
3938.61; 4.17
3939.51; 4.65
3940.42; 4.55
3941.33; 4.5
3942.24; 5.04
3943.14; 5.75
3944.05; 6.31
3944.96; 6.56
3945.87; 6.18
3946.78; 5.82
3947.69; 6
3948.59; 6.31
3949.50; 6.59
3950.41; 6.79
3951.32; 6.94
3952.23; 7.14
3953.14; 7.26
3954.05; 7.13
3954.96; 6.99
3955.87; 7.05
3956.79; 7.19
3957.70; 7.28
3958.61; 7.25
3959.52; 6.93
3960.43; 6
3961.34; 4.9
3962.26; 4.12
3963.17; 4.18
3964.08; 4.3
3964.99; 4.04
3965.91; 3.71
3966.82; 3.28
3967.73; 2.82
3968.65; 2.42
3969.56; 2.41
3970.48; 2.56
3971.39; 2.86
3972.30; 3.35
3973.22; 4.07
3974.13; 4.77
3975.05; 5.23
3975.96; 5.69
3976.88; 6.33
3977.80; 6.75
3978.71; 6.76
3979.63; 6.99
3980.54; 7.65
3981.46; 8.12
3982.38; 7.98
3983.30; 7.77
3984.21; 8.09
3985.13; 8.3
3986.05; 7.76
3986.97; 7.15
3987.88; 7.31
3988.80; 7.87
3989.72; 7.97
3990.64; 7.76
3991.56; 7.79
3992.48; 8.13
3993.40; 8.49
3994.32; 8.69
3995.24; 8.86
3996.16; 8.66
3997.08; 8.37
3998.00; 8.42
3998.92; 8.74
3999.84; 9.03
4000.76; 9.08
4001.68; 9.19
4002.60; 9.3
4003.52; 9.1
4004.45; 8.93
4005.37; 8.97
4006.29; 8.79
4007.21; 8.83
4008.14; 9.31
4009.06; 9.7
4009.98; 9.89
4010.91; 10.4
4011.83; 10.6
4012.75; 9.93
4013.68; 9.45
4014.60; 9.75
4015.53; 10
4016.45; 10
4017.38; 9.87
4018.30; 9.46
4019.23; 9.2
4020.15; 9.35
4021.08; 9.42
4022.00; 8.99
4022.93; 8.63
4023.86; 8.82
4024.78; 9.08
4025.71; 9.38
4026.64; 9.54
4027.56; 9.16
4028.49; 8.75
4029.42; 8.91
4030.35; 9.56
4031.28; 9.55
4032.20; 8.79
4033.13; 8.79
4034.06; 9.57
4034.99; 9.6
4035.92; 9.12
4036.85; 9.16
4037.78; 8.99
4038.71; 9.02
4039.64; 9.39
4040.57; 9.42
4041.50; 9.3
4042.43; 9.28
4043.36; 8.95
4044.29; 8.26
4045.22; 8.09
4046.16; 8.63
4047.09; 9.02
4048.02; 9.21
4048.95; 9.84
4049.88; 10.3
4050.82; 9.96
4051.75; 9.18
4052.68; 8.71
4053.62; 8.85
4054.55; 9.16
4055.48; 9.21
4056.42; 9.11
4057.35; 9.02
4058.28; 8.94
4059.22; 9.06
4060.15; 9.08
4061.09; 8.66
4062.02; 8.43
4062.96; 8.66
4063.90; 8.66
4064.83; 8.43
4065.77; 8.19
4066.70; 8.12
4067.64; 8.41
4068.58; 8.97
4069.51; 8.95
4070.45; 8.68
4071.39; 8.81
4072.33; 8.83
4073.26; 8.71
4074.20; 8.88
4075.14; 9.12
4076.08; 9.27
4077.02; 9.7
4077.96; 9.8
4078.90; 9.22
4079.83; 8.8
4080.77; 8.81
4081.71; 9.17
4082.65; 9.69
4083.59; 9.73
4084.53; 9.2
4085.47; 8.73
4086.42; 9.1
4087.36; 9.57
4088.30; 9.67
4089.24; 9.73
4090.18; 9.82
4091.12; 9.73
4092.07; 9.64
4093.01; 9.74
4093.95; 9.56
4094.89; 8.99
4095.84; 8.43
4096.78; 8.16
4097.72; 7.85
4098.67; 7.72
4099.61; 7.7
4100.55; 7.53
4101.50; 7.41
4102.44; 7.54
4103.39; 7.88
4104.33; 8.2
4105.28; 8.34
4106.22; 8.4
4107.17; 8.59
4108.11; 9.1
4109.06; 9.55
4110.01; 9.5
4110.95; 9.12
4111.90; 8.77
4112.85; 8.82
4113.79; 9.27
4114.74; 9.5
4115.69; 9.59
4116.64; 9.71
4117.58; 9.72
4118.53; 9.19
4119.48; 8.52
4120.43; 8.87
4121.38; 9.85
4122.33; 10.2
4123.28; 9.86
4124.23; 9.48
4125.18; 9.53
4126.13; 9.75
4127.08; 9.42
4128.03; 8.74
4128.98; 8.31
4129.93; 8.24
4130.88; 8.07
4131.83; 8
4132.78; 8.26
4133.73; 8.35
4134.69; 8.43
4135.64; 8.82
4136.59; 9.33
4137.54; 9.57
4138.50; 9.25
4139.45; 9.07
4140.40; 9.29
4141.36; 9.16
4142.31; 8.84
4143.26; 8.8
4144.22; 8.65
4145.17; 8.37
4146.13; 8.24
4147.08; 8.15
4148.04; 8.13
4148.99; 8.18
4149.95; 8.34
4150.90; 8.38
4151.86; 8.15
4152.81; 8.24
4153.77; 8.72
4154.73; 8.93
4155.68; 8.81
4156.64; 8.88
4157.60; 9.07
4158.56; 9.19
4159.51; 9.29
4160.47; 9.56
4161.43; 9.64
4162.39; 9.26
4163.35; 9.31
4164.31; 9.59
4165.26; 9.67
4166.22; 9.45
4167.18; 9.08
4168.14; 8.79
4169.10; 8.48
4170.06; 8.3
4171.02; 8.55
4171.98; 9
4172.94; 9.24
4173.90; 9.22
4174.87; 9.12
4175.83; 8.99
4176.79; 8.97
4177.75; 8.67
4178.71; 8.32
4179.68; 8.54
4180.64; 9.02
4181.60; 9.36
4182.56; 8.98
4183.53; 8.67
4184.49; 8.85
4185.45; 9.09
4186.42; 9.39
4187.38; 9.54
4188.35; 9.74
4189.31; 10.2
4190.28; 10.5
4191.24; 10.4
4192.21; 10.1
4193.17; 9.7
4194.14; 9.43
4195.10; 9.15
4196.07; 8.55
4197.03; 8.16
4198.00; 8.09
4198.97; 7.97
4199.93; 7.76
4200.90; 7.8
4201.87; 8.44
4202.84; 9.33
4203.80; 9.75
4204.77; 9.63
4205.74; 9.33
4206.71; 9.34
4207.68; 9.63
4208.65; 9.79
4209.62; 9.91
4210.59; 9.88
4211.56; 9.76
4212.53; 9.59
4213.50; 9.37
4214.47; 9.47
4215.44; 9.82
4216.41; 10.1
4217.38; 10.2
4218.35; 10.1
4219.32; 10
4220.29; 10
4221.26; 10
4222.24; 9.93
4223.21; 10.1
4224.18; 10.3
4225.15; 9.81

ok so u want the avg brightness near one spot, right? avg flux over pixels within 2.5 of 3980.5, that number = 7.5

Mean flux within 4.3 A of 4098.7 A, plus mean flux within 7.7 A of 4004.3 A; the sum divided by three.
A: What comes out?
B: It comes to 5.71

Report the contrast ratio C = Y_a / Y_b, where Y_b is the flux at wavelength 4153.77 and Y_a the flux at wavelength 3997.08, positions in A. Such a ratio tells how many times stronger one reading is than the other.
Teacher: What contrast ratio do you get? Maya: 0.96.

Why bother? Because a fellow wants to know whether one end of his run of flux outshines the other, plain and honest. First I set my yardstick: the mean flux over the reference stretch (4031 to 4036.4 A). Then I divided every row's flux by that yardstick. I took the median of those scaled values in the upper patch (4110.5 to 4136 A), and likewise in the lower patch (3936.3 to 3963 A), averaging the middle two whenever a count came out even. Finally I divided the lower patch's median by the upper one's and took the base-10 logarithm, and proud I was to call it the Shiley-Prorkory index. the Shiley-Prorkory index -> -0.16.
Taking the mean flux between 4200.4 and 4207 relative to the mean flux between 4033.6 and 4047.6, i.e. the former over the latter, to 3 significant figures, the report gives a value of 1.00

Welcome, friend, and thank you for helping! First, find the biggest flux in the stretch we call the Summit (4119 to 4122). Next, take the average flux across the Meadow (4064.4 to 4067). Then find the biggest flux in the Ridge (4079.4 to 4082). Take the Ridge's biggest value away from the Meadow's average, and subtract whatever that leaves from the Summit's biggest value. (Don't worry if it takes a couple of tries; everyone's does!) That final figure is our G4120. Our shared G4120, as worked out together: 10.8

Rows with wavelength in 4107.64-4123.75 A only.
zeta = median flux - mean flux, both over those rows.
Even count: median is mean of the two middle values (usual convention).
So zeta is 0.14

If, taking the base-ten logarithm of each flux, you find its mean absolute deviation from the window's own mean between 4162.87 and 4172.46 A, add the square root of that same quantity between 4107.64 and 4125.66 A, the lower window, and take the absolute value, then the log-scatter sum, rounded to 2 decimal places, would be 0.15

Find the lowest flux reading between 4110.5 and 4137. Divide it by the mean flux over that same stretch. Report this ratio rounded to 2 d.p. 0.88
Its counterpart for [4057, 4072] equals 0.93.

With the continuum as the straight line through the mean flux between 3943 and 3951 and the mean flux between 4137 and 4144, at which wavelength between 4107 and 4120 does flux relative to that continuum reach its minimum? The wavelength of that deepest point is 4119.48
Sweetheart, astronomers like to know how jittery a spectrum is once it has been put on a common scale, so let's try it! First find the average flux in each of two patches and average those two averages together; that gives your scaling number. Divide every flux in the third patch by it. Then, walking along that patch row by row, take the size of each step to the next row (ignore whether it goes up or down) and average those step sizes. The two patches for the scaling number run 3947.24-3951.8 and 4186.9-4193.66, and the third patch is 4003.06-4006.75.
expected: 0.02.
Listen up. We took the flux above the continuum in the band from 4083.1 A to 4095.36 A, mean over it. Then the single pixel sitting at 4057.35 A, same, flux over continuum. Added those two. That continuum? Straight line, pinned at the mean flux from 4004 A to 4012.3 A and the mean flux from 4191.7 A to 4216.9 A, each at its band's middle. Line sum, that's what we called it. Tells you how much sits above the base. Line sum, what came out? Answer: -0.3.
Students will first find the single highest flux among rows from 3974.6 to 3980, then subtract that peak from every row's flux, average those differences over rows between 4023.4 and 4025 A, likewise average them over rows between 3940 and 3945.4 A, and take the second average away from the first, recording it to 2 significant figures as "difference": 3.5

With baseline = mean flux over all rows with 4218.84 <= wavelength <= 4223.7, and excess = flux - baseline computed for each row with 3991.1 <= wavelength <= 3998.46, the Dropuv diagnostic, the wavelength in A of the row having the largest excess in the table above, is 3995.24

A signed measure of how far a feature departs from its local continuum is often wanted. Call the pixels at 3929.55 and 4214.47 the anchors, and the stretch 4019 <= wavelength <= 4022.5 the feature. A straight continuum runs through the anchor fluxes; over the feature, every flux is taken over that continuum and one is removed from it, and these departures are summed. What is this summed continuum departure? 2.6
